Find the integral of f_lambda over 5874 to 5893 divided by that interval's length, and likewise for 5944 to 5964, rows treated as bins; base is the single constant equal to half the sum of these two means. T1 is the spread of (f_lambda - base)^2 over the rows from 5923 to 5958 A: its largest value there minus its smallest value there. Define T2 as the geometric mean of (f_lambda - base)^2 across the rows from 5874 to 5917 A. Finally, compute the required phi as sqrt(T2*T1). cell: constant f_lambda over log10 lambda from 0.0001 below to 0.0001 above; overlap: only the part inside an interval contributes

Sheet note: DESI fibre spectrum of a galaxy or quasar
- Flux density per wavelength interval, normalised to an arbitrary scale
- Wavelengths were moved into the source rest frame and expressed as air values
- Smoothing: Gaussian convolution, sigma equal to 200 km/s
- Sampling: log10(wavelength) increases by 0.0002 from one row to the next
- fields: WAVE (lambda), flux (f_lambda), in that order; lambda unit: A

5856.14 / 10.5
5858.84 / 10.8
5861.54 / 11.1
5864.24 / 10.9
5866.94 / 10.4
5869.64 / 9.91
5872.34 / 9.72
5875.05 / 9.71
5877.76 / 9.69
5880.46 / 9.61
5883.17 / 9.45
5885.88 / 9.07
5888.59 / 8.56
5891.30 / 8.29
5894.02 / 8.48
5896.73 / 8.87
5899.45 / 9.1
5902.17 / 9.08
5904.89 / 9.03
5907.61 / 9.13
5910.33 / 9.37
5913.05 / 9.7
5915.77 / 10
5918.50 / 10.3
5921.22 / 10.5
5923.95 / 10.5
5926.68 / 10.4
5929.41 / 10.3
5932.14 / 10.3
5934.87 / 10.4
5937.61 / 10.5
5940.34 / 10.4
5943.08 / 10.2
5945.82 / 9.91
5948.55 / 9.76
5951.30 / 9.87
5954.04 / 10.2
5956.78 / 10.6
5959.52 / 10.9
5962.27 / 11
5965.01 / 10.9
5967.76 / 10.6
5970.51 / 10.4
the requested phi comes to 0.32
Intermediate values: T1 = 0.7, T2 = 0.14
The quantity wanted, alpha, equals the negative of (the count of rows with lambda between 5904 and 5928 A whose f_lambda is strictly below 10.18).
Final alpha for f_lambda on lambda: -5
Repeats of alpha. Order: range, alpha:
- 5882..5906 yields -9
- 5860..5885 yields -6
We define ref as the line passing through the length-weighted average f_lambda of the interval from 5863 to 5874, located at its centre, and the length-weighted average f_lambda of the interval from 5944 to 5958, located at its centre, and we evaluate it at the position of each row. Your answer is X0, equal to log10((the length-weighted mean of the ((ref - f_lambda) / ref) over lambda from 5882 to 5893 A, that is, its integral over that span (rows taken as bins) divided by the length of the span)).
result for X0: -0.9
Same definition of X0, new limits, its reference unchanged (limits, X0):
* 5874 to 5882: -1.3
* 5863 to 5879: -1.8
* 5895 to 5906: -0.9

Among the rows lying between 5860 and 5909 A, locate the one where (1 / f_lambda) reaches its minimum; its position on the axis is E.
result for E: 5861.54 A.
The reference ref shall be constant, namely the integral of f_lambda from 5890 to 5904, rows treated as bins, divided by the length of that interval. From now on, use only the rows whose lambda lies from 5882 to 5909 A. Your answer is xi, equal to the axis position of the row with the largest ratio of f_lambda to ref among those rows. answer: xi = 5883.17 A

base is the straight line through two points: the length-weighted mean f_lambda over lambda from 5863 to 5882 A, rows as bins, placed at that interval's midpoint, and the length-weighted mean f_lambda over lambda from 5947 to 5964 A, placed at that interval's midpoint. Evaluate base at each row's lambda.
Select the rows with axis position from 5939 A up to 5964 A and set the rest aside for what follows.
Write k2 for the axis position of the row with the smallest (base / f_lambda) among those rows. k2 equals 5962.27 A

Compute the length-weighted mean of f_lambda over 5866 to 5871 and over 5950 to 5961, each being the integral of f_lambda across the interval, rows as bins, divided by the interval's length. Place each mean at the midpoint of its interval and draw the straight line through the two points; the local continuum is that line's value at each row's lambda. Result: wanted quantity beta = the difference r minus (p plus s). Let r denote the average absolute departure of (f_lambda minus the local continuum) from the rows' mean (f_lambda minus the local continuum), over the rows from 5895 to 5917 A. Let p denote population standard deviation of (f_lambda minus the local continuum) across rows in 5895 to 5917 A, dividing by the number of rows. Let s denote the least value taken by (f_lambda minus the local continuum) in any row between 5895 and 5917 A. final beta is 1.31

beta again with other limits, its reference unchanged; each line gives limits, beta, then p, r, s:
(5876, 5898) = 1.87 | 0.5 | 0.5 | -1.9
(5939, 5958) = 0.59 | 0.3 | 0.2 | -0.6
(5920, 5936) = 0.02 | 0.1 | 0.1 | 0.0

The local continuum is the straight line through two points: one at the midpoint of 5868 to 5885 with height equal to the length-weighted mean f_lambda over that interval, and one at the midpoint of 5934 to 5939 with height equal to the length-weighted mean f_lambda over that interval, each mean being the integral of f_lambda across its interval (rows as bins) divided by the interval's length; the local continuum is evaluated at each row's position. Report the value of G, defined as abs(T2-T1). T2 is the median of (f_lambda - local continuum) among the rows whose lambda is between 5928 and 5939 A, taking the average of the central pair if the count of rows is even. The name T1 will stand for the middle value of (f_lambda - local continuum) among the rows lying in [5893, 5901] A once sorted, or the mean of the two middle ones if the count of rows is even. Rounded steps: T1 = -1.07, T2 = -0.05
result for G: 1.02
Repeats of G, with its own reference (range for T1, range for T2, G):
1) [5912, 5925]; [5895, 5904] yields 1.01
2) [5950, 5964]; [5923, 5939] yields 0.11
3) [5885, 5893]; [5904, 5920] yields 0.68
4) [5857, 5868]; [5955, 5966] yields 1.25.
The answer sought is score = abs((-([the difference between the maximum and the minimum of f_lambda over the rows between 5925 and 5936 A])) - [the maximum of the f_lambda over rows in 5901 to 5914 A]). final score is 9.8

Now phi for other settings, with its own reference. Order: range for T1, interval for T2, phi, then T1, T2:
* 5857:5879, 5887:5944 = 0.80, 1.8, 0.35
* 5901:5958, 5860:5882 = 0.16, 0.7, 0.04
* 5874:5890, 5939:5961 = 0.30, 1.4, 0.06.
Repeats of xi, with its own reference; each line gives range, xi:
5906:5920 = 5918.50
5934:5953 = 5937.61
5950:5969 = 5962.27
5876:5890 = 5877.76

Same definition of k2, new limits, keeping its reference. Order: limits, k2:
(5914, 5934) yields 5921.22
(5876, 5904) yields 5877.76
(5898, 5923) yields 5921.22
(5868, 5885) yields 5869.64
